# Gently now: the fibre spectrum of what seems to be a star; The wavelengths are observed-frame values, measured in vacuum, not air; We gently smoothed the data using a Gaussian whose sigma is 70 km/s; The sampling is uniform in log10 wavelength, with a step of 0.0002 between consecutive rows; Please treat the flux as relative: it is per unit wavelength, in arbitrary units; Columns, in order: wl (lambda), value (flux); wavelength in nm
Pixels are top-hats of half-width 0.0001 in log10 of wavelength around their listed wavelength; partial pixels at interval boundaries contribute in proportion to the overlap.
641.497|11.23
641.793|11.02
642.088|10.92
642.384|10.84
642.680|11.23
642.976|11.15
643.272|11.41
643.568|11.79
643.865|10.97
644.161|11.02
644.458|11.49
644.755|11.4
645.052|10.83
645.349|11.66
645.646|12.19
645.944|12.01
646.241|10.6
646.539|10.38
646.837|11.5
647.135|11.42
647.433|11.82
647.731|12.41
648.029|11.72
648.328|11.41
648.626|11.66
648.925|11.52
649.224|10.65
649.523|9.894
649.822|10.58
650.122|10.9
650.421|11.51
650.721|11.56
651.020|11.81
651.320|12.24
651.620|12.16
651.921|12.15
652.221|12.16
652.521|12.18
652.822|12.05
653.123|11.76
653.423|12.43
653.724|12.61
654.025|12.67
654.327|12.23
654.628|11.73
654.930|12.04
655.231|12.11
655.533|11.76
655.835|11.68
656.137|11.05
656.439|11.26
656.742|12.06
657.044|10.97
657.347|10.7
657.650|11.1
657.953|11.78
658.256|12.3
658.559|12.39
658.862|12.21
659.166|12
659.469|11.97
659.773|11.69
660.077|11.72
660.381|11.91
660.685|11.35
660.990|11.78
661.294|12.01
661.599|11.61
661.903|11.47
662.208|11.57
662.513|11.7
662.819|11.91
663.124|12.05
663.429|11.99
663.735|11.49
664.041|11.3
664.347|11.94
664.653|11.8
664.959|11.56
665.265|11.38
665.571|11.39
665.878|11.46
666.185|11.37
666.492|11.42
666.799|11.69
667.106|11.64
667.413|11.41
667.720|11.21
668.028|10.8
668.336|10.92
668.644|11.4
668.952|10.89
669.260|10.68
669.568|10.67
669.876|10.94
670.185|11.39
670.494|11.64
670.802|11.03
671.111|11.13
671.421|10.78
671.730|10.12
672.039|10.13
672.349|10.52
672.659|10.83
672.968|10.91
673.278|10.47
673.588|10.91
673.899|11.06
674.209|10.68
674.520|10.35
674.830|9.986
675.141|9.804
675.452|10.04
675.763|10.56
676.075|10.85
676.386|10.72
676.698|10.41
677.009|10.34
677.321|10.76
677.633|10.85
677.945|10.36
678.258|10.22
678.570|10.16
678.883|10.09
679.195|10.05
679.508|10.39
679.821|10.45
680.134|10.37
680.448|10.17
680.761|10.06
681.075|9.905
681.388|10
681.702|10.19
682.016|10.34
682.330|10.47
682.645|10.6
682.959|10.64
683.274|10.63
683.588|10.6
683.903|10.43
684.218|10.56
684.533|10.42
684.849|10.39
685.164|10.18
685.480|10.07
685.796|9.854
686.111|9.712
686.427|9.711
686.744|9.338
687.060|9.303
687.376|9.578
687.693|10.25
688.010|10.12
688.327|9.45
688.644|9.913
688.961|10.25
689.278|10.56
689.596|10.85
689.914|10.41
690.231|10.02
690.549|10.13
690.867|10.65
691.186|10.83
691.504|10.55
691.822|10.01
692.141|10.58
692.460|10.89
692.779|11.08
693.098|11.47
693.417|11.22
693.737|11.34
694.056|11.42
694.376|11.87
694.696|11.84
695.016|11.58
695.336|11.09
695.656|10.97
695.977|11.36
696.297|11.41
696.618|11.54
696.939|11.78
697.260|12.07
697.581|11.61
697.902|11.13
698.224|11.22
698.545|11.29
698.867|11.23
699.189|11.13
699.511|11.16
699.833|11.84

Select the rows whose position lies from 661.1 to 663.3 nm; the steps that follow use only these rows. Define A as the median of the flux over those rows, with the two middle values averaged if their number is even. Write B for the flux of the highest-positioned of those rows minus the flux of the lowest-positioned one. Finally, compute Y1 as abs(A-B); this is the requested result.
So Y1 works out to 11.7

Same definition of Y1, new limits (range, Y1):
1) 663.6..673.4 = 12.3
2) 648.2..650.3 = 11.4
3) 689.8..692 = 10.8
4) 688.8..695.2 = 9.5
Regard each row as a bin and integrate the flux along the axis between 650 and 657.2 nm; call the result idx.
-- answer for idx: 86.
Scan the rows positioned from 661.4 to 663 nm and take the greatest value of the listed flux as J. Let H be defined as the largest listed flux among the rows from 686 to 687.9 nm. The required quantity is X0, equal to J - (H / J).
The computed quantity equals 11.0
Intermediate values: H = 10.25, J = 11.91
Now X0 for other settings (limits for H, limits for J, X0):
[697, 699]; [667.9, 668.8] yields 10.3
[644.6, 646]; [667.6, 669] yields 10.3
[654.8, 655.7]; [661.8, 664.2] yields 11.0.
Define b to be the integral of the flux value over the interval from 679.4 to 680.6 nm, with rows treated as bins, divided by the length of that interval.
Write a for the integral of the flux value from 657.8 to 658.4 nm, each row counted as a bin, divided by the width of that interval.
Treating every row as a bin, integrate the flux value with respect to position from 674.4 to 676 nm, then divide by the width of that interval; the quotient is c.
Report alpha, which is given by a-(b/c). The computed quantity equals 11.0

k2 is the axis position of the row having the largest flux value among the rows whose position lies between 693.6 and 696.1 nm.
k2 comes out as 694.376 nm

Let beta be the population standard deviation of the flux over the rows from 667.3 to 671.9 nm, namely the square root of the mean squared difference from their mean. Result 0.37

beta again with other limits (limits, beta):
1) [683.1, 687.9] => 0.44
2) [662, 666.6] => 0.25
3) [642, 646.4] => 0.45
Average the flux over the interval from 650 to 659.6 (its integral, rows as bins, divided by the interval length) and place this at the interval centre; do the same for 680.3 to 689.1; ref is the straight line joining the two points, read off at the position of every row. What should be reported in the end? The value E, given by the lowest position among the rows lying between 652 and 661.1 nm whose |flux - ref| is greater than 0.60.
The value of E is 653.724 nm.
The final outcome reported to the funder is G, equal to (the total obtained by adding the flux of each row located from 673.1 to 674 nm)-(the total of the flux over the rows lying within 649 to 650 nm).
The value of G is 1.3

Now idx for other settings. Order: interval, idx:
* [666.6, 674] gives 81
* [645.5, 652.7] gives 83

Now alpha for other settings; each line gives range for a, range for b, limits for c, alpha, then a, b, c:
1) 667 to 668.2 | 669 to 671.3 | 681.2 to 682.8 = 10.2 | 11.2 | 11.1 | 10.3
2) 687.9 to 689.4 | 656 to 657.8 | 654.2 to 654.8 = 9.1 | 10.0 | 11.2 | 12.0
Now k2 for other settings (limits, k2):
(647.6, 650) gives 647.731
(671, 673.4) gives 671.111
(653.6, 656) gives 654.025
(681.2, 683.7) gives 682.959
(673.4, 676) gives 673.899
